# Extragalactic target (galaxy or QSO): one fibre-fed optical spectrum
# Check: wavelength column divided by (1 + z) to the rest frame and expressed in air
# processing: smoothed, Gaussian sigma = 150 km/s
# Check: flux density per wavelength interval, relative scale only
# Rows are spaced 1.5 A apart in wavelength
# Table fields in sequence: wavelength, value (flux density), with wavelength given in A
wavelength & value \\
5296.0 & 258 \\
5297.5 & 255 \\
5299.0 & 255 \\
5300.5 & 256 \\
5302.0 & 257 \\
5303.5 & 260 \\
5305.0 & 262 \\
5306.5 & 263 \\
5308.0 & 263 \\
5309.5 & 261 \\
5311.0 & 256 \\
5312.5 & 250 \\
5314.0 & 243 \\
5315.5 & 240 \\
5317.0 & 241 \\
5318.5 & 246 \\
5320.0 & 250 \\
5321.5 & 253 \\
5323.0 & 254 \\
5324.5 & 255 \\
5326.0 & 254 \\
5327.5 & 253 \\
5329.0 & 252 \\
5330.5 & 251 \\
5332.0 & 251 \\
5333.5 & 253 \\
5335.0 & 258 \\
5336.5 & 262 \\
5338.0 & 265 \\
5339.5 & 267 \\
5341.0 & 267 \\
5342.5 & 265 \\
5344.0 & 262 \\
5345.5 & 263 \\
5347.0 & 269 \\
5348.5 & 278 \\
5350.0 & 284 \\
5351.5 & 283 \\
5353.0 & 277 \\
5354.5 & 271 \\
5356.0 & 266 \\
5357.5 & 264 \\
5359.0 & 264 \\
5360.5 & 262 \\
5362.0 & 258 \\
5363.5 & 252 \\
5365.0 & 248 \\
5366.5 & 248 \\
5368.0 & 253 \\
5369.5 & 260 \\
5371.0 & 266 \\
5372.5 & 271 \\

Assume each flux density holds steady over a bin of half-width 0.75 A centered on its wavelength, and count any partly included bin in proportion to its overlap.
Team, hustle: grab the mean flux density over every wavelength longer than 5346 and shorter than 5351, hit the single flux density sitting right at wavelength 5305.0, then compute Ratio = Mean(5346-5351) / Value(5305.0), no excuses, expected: 1.06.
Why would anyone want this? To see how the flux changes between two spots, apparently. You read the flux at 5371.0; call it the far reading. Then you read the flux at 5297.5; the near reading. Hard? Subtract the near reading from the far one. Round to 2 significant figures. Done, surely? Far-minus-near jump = 11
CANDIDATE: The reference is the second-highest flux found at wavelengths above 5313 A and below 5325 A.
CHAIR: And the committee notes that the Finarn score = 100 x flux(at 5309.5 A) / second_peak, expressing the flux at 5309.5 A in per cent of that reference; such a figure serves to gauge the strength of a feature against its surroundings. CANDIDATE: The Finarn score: 103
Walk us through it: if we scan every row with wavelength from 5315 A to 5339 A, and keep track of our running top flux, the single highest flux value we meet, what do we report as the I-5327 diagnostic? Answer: 265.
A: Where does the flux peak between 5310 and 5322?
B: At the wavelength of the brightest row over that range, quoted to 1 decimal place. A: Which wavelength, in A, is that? 5311.0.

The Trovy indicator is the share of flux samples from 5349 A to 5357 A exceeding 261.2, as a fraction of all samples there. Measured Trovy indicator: 1.0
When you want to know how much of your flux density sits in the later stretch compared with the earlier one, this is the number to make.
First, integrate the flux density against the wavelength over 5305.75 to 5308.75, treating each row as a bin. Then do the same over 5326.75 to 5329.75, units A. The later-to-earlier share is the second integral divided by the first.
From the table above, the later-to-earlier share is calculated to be 0.96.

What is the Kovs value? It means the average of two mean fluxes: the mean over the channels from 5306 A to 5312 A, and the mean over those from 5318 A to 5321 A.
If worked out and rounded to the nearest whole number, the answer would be 254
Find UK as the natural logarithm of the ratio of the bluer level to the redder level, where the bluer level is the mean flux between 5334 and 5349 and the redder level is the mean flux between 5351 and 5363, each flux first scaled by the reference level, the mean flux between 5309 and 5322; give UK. -0.009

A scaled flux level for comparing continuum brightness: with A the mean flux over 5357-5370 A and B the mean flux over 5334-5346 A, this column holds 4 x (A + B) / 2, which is 1040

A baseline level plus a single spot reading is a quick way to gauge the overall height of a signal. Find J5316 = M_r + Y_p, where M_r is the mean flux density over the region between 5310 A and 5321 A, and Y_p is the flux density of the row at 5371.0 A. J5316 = 513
